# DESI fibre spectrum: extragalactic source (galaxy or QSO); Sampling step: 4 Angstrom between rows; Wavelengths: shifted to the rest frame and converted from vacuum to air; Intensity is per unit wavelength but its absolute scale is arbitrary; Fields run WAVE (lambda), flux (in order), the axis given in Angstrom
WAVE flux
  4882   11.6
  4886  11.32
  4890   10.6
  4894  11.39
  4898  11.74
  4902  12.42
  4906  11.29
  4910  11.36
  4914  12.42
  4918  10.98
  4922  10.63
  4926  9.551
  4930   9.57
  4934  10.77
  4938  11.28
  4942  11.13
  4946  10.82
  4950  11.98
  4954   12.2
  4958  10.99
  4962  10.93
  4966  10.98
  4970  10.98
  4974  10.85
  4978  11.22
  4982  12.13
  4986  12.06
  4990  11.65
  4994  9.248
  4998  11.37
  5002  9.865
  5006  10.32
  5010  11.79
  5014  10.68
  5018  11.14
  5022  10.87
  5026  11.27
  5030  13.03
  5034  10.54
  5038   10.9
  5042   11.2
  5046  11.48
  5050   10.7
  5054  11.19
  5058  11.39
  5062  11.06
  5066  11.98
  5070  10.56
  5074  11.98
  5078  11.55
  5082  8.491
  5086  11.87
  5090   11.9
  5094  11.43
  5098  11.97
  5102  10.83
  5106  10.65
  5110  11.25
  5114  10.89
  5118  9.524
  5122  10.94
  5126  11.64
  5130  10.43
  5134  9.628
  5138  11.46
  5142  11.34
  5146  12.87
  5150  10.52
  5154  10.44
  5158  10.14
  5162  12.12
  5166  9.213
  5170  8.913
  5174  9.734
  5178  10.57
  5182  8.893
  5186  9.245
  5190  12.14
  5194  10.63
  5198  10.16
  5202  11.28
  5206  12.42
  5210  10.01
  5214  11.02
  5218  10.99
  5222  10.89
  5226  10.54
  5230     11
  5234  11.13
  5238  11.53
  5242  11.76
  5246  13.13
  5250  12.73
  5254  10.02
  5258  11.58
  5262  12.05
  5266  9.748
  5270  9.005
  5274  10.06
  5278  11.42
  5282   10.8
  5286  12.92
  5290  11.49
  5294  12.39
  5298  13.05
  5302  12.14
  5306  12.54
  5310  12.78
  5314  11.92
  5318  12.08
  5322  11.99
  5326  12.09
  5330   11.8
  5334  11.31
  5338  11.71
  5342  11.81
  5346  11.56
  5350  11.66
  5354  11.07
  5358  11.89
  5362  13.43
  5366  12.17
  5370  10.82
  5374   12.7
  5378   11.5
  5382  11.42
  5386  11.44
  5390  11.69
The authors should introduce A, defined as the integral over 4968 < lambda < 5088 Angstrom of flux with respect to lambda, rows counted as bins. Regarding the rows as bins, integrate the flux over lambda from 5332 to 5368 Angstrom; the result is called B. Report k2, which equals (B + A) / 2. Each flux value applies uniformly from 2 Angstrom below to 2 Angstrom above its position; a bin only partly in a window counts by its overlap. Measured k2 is 880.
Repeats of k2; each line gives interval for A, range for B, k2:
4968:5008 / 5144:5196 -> 490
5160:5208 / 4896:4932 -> 451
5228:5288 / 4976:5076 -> 897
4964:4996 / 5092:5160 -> 550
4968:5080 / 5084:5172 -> 1106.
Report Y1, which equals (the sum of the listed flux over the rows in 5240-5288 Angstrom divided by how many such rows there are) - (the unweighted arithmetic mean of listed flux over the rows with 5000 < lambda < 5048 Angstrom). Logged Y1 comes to 0.2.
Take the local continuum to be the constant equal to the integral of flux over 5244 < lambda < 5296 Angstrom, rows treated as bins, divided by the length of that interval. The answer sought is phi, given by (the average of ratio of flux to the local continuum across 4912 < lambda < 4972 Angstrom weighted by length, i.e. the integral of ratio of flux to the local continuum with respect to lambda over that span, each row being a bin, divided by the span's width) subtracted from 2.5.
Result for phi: 1.53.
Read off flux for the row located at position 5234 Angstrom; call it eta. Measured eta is 11.13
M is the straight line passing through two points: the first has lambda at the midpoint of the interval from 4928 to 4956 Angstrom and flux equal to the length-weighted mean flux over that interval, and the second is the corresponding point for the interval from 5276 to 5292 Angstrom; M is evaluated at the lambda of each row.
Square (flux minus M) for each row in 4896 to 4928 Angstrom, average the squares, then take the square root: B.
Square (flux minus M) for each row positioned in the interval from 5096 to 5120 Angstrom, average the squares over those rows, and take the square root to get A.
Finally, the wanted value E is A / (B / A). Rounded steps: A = 0.906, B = 0.93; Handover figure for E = 0.9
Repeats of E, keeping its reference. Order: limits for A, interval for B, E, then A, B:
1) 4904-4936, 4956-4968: 5.0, 0.932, 0.17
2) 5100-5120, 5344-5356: 2.1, 0.954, 0.42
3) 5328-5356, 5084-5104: 0.2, 0.323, 0.50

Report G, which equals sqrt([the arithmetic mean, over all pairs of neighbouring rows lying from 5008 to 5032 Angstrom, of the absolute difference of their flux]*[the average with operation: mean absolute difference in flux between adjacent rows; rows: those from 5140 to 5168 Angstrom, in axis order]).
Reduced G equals 1.10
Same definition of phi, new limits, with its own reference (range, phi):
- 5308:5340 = 1.44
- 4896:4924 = 1.48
